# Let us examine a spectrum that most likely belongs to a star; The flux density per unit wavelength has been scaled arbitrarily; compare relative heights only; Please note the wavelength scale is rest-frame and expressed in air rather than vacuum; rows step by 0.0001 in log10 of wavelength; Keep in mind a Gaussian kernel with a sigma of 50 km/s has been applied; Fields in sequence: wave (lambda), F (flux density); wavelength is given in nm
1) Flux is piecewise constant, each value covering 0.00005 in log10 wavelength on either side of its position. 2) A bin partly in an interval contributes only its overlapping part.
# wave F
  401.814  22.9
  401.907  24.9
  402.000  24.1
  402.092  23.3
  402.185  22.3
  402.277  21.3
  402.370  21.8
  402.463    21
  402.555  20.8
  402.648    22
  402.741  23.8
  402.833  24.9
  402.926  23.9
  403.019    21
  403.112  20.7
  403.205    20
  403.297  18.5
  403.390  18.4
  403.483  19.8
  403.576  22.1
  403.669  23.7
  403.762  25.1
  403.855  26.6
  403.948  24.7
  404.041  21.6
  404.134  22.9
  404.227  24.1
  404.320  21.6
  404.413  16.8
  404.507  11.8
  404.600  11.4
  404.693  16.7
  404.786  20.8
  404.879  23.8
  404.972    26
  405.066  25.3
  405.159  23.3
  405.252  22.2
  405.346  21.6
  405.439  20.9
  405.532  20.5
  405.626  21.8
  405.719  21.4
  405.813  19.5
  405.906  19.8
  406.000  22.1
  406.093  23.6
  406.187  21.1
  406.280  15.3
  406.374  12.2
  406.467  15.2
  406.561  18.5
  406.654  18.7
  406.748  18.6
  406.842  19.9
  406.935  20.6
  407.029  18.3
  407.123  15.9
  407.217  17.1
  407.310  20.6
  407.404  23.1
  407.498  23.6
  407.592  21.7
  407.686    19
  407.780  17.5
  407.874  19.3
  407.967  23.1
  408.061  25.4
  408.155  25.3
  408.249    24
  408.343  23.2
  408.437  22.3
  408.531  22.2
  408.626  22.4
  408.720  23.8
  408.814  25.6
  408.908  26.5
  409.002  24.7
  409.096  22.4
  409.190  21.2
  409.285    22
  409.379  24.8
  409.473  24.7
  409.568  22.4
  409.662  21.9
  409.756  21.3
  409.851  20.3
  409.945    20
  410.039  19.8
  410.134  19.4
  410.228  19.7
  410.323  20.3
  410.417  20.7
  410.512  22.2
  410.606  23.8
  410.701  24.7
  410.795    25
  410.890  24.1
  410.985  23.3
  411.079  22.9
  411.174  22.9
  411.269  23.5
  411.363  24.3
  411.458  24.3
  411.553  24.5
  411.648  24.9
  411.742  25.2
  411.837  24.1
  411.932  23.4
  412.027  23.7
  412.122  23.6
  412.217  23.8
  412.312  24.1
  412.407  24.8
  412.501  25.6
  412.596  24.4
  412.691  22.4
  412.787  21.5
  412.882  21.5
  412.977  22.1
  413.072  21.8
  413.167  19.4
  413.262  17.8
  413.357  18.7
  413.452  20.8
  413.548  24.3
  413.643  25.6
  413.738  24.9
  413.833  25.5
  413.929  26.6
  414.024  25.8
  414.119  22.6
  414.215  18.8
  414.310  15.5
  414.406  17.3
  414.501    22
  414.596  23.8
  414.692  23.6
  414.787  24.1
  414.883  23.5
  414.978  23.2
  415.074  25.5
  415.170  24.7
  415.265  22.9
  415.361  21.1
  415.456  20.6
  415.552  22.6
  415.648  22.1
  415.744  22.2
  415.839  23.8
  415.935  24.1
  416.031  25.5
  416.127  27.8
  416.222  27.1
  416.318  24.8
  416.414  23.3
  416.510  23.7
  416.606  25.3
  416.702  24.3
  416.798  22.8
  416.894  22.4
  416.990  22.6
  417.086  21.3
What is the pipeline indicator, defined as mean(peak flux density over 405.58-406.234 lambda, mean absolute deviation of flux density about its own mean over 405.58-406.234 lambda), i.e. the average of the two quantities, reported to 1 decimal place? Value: 12.3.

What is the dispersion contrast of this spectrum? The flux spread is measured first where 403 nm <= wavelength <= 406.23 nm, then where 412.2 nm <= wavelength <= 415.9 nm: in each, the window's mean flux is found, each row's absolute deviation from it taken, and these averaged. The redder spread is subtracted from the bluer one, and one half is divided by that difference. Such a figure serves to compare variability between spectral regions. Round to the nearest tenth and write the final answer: 1.3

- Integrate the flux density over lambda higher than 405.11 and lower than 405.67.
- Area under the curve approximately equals 12.2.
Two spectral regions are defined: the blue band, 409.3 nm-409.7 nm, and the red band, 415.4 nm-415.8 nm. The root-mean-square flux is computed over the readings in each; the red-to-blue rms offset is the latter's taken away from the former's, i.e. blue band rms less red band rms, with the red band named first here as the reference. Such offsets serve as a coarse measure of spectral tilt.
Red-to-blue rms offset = 1.6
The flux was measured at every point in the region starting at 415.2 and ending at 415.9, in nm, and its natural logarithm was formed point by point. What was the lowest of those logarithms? 3.03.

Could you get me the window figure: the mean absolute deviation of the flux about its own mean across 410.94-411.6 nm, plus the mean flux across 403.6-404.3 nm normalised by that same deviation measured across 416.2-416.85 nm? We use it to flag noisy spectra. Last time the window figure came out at 23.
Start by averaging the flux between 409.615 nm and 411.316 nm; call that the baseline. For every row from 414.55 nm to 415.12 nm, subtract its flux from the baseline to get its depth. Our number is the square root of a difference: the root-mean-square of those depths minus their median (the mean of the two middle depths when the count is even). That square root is 1.95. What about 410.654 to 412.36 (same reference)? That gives 2.06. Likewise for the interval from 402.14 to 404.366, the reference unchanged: 1.40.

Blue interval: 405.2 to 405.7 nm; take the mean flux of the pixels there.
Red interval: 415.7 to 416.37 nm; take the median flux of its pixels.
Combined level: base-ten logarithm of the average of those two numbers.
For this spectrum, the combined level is 1.364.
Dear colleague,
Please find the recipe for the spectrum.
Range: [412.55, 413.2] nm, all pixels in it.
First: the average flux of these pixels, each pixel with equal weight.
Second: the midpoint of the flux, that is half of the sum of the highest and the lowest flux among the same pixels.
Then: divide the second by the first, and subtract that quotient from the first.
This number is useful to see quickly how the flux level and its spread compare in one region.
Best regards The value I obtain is 20.9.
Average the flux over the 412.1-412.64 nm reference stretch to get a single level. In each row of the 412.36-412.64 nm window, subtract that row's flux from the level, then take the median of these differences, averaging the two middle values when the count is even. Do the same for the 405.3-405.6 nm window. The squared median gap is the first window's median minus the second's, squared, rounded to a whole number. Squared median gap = 15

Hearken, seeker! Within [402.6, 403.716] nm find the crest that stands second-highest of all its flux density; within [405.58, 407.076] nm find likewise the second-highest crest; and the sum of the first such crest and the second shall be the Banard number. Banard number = 46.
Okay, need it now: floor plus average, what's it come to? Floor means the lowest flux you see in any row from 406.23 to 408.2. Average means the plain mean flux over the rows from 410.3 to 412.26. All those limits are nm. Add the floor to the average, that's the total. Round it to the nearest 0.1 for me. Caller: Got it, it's 35.8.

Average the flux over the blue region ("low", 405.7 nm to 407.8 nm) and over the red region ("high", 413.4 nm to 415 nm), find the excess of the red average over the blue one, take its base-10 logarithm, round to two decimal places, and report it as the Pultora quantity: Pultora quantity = 0.55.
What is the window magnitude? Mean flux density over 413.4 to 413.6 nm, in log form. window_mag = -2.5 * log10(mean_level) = -3.38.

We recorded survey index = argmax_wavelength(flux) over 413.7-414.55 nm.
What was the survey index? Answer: 413.929 nm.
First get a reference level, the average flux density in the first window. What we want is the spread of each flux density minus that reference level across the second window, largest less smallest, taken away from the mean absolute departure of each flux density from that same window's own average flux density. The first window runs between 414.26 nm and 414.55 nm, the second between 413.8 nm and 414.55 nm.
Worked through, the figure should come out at -7.7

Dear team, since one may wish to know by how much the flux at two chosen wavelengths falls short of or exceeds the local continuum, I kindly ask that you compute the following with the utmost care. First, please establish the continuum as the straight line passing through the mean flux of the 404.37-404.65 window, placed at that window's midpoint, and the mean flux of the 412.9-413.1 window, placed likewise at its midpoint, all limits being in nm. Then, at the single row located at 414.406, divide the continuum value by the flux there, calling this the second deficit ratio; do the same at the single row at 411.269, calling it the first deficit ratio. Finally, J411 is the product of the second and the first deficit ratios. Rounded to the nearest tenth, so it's 1.2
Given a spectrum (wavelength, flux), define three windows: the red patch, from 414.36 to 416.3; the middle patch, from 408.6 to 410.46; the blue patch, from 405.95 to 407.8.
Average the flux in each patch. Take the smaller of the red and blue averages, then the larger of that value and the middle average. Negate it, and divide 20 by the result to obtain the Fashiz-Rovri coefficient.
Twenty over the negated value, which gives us -0.90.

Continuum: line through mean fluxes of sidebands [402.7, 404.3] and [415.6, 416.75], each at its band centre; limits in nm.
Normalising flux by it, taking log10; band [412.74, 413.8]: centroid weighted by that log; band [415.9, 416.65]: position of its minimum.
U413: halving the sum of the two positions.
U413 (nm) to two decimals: 414.78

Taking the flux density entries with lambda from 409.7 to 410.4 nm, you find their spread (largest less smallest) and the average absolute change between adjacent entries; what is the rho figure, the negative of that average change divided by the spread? -0.246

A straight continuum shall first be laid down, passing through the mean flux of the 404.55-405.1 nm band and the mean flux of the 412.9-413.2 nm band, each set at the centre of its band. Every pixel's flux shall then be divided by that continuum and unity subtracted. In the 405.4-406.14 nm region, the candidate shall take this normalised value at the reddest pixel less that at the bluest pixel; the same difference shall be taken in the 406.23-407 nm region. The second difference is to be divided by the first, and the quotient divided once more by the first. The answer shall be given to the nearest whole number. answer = 15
